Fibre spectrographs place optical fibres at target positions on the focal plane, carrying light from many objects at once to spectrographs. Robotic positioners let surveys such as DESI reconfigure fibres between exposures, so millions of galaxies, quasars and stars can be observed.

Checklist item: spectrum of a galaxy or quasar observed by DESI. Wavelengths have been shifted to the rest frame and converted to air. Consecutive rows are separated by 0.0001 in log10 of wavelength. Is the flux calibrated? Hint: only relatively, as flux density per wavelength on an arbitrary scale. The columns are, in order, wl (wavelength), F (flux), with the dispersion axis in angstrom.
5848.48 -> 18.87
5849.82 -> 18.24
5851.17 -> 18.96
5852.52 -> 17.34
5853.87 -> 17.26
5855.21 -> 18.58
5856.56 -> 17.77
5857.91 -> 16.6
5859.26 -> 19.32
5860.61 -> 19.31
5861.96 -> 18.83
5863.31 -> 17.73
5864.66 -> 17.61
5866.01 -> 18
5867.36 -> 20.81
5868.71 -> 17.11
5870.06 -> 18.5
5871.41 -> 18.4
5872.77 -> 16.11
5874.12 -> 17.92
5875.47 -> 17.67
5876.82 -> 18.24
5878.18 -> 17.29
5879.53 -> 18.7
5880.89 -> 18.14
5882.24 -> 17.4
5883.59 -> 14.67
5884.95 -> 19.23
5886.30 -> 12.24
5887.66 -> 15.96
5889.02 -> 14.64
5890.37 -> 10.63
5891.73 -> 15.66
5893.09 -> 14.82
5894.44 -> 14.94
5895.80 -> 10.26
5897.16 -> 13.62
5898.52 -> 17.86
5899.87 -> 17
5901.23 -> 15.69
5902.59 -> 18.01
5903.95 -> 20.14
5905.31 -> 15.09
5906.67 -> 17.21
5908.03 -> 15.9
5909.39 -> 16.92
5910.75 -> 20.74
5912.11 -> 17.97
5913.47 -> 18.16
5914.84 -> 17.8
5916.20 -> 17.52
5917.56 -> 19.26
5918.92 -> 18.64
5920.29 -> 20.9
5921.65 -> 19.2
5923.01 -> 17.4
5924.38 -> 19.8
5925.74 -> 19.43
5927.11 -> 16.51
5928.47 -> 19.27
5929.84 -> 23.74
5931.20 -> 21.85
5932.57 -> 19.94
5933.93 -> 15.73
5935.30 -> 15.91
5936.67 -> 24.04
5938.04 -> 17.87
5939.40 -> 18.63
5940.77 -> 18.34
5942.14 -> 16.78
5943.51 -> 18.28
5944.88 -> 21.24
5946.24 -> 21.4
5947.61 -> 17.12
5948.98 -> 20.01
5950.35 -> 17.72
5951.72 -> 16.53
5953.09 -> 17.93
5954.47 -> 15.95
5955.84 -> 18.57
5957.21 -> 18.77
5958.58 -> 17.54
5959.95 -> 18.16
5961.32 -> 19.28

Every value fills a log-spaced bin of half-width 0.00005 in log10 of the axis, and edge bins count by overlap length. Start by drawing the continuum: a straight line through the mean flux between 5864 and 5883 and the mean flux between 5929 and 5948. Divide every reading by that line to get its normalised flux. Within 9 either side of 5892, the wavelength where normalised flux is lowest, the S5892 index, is 5895.80 angstrom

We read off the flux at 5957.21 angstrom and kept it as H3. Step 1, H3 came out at 18.77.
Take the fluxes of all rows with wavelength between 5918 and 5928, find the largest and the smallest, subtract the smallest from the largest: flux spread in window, 4.4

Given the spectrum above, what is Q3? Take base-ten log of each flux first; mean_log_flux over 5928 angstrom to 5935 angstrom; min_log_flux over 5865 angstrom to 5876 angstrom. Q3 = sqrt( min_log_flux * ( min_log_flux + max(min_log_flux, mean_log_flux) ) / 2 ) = 1.23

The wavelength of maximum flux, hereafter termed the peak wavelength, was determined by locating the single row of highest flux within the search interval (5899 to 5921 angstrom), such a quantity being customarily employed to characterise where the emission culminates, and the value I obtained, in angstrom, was 5920.29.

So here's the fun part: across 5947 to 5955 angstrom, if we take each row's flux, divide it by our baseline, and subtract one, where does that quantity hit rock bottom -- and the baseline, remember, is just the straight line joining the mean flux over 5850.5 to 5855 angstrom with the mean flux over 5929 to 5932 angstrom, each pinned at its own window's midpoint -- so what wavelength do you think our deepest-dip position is 5954.47 angstrom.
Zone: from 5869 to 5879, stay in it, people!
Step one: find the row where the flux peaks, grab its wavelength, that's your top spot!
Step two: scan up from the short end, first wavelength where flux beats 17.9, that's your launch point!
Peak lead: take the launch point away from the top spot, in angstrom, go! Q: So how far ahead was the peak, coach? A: 0.0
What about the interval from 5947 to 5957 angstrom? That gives 0.0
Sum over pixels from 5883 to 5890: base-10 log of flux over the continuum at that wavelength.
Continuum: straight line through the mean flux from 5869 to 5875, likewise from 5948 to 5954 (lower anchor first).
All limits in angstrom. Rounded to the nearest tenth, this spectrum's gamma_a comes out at -0.3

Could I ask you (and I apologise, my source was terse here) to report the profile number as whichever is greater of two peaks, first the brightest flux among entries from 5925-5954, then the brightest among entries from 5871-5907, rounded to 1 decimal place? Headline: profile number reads 24.0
